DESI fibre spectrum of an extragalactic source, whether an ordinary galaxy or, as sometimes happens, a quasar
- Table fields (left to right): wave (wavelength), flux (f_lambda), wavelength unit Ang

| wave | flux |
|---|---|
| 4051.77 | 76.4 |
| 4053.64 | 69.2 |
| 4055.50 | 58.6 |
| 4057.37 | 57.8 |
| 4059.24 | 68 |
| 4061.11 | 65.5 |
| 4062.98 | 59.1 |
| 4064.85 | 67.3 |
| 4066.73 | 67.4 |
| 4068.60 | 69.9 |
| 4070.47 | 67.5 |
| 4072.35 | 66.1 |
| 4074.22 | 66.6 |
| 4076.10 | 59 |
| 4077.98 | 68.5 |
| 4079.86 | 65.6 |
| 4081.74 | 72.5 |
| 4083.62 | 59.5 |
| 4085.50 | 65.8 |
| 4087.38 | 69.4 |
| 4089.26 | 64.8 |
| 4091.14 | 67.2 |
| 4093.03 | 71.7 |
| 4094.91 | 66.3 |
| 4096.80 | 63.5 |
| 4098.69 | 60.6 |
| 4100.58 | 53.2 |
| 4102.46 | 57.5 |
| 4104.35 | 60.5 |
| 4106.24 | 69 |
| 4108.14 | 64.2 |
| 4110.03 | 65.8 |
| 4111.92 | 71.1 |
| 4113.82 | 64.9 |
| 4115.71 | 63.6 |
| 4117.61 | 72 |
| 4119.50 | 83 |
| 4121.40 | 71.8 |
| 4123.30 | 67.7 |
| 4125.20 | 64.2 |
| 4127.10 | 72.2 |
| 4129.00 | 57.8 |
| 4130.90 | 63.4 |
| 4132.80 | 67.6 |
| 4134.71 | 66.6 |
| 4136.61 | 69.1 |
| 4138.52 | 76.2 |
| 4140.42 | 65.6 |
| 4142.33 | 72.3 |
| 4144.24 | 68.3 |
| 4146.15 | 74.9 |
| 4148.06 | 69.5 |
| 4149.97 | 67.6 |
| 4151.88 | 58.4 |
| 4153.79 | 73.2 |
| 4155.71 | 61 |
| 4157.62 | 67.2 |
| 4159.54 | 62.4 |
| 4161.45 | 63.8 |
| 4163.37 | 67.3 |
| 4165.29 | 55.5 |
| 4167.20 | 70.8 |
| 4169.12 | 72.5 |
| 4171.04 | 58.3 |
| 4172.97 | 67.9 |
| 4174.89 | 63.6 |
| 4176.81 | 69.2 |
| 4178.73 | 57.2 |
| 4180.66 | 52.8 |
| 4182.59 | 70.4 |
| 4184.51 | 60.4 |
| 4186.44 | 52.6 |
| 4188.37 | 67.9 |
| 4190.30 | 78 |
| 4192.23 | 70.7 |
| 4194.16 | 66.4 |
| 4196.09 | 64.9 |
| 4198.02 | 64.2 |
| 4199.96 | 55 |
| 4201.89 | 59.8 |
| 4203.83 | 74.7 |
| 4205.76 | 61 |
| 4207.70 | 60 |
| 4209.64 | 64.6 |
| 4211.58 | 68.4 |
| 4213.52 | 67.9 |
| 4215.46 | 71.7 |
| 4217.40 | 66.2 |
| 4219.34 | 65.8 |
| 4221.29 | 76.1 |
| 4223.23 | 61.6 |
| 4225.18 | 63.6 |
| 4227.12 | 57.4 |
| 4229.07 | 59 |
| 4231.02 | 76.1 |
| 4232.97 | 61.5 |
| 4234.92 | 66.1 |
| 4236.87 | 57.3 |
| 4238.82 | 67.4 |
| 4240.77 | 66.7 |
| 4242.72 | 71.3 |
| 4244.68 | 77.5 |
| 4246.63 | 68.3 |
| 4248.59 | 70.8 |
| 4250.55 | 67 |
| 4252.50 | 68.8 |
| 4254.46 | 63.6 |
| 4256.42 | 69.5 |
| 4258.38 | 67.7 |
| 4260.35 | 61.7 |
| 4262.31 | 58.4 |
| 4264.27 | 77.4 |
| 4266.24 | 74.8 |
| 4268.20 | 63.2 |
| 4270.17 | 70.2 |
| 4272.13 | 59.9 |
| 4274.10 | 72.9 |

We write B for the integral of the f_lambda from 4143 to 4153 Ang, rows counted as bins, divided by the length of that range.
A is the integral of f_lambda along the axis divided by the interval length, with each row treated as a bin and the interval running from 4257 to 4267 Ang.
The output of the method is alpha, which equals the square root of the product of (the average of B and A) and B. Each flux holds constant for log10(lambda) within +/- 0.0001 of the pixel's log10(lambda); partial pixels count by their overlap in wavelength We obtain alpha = 67.9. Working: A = 67.9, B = 68.0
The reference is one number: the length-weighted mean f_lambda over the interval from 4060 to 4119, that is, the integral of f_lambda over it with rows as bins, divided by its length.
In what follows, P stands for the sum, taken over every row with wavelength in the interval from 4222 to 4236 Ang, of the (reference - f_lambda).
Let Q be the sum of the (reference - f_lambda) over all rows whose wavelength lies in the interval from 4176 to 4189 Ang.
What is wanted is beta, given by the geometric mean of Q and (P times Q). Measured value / 101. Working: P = 13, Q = 28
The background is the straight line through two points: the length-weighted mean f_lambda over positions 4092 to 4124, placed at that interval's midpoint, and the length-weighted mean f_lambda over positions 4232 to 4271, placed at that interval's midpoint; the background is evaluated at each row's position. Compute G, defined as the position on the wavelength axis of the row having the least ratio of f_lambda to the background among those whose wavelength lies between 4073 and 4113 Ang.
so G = 4100.58 Ang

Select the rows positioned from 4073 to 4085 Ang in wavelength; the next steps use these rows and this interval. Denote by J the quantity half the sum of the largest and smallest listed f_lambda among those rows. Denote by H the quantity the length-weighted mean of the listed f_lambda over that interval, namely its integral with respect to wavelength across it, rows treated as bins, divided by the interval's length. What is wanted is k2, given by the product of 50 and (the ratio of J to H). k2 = 50.3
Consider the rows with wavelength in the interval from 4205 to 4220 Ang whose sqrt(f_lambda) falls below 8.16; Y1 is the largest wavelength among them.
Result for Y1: 4219.34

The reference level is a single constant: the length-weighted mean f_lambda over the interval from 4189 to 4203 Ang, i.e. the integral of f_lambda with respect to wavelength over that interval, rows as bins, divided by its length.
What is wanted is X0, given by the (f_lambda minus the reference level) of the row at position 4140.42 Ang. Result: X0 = -0.1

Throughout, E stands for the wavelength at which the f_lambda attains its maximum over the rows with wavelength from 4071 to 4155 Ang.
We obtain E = 4119.50 Ang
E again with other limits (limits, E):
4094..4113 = 4111.92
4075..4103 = 4081.74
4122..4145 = 4138.52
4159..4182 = 4169.12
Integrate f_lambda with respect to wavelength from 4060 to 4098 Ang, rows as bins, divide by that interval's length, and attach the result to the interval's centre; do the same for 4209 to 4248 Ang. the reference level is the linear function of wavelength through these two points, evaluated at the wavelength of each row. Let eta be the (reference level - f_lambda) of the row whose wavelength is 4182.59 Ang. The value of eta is -4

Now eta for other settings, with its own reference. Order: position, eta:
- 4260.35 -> 5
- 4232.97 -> 5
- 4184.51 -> 6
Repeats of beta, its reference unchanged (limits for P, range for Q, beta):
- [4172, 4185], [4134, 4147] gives 142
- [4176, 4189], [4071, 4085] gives 3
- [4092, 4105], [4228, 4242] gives 22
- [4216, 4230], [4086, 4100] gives 15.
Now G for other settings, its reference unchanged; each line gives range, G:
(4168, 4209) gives 4186.44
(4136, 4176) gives 4165.29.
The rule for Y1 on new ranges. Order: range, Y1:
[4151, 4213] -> 4209.64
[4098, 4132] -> 4130.90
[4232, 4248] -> 4236.87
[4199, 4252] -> 4236.87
